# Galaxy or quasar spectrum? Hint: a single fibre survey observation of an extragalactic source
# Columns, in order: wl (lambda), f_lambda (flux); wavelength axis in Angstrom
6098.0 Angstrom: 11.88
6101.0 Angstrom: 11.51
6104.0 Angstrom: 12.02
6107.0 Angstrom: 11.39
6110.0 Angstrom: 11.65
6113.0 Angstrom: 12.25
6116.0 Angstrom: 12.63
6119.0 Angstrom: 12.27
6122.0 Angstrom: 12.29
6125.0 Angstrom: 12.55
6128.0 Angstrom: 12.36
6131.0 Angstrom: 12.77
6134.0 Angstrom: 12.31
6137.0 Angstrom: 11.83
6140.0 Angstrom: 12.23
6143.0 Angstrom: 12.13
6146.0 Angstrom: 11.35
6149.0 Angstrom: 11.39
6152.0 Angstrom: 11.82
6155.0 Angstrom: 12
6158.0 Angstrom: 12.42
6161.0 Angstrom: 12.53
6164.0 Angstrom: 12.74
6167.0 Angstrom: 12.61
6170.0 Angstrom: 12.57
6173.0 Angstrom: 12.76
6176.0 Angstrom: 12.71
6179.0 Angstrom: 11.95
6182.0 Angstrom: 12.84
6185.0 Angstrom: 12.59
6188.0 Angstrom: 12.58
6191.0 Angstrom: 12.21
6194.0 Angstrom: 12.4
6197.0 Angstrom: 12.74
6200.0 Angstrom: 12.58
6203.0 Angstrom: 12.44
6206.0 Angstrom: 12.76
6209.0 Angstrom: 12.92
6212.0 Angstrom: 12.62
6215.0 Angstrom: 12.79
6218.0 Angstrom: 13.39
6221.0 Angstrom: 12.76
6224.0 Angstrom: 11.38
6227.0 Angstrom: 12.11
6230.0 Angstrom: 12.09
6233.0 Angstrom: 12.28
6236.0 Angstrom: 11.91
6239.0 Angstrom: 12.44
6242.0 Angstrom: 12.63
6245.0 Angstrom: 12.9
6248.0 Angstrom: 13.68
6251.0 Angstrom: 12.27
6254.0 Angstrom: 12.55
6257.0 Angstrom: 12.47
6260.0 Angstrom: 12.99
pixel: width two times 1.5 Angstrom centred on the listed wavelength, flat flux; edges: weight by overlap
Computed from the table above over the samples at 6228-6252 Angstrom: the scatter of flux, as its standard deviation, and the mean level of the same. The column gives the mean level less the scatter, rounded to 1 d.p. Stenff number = 12.0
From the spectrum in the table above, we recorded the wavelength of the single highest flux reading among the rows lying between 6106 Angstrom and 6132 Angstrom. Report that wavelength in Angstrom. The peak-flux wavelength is 6131.0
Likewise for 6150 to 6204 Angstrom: 6182.0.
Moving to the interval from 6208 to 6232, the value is 6218.0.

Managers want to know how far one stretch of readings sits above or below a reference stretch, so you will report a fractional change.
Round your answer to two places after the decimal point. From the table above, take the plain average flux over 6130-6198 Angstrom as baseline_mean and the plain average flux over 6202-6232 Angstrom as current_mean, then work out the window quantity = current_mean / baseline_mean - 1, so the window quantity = 0.02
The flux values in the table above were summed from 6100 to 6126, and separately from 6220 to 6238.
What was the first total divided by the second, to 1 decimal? 1.5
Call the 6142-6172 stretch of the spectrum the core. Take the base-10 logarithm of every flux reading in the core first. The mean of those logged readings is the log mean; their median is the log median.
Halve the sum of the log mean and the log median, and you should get 1.09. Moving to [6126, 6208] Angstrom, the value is 1.09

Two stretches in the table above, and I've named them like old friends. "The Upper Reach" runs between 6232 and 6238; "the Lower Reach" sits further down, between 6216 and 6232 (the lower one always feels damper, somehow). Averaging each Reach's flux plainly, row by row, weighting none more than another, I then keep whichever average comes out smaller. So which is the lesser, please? 12.1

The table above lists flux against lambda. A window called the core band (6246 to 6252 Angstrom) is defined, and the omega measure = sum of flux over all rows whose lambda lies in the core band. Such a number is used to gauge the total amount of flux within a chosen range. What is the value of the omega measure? 25.95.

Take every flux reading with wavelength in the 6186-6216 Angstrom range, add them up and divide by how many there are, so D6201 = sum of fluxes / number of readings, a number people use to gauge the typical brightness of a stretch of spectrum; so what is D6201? 12.6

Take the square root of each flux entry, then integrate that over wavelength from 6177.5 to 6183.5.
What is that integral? 21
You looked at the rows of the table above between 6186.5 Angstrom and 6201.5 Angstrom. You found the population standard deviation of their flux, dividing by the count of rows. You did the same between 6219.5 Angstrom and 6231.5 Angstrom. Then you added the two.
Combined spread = 0.67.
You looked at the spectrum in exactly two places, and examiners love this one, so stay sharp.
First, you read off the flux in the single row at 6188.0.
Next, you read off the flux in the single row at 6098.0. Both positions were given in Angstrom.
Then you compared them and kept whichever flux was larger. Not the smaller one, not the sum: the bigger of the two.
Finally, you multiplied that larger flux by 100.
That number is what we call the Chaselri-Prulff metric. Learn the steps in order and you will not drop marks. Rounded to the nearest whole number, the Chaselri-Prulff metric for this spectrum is 1258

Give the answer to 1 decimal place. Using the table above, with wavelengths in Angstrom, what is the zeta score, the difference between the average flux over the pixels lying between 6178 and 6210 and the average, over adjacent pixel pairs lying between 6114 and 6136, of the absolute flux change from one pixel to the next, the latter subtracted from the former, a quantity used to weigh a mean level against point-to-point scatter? 12.3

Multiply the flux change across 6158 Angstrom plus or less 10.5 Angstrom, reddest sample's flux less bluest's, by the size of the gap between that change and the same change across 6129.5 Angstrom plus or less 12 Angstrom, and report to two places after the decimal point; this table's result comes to 1.54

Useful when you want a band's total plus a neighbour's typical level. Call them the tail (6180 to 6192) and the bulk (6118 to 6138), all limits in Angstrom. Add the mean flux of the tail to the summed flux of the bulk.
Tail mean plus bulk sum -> 99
